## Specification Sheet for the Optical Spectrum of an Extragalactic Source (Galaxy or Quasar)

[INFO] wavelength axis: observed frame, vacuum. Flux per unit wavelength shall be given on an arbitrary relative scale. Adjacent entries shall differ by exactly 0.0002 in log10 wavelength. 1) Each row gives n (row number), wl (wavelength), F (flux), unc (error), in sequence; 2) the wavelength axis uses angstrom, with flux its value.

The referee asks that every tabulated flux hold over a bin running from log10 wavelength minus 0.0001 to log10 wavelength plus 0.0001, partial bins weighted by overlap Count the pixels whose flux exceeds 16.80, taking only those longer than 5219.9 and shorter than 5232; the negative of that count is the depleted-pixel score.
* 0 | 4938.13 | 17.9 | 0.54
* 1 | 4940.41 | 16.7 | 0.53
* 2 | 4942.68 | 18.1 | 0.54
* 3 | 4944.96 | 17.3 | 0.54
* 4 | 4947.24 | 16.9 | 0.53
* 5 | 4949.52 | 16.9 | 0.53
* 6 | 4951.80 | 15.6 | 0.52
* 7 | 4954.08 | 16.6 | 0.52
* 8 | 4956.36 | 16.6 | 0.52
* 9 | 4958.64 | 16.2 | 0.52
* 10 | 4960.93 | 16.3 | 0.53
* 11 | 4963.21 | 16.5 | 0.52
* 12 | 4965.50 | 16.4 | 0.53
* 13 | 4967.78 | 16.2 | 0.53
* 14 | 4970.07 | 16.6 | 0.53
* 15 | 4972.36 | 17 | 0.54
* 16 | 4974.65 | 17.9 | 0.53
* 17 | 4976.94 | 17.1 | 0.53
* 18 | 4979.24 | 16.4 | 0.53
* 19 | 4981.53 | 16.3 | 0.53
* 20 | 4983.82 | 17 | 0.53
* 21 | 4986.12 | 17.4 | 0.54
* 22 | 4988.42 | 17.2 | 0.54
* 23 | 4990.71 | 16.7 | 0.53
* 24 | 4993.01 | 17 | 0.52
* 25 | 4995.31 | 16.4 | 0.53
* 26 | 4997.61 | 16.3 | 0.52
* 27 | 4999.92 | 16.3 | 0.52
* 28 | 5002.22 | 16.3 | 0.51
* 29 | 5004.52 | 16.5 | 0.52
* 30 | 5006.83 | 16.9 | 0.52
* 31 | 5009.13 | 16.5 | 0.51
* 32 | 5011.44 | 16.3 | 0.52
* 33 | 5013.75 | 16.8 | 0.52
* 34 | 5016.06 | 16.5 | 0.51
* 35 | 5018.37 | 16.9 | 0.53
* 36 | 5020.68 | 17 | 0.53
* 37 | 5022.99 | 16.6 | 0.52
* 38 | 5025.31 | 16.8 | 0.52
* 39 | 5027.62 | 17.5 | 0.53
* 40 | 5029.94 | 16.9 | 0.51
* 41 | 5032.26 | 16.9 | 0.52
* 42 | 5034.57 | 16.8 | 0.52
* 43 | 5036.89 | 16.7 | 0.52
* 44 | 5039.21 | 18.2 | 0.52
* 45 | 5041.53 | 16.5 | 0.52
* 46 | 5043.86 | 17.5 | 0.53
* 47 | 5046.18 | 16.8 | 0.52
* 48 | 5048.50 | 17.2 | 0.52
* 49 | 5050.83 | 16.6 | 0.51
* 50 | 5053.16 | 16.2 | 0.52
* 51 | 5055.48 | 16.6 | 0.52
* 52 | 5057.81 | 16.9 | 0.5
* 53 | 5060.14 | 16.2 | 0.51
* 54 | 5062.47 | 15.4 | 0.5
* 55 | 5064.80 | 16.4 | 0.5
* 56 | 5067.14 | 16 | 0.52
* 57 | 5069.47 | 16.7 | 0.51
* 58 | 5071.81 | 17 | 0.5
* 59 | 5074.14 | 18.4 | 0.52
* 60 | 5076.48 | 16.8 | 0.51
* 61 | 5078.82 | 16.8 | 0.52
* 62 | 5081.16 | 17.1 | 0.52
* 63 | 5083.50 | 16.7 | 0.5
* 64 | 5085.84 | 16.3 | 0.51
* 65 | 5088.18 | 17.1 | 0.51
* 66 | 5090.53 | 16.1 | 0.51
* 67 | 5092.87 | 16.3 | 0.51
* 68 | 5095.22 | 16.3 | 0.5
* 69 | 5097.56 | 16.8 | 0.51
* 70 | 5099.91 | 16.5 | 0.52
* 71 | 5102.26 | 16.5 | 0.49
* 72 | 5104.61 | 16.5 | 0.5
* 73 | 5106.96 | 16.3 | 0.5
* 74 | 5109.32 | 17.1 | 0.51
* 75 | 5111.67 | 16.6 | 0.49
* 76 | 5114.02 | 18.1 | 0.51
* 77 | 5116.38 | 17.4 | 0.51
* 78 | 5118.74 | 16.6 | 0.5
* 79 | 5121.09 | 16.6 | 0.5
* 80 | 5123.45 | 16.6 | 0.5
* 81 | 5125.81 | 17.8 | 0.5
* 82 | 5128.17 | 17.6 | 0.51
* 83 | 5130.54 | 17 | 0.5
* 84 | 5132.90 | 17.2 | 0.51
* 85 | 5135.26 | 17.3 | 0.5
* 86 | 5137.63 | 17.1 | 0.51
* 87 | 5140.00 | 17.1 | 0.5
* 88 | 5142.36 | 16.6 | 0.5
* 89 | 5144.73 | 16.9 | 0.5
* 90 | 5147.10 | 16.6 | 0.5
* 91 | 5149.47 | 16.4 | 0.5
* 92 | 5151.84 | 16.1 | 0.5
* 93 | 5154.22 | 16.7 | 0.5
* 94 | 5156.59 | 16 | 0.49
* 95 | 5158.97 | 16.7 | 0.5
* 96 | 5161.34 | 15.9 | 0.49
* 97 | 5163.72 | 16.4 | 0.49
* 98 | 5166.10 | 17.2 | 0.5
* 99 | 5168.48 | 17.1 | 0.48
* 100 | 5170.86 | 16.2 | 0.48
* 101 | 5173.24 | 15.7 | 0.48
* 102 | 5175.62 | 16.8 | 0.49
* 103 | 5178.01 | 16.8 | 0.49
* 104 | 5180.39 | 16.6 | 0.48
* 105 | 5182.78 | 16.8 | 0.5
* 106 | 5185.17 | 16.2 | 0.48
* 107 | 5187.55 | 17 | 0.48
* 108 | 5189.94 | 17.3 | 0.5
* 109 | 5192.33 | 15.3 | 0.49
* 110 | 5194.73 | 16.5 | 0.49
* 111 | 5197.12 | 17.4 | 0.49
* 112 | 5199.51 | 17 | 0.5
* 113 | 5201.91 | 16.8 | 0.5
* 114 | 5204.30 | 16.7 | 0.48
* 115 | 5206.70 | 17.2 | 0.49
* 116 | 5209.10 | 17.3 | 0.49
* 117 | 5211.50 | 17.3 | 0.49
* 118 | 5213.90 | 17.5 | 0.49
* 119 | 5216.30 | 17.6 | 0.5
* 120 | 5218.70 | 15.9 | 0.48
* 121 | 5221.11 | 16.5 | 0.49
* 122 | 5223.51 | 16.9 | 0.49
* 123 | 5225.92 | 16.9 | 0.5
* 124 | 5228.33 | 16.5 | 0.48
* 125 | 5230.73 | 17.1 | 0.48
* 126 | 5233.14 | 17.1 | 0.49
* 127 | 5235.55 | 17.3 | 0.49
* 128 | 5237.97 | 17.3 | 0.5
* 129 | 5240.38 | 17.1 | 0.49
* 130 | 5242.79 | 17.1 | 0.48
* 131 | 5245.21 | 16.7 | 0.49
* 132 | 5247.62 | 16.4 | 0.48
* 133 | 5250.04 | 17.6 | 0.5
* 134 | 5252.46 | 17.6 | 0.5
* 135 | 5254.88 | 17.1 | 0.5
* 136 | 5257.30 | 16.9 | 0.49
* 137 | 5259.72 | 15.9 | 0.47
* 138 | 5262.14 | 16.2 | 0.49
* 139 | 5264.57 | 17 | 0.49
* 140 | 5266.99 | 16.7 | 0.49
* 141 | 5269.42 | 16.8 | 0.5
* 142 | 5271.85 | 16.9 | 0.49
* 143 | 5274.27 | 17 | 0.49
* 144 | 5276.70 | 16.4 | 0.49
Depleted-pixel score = -3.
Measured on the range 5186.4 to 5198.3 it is -3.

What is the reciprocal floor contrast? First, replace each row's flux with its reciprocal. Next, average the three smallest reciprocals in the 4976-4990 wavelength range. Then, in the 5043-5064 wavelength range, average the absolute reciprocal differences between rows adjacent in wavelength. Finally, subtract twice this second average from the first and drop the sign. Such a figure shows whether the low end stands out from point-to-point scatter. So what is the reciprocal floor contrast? 0.0541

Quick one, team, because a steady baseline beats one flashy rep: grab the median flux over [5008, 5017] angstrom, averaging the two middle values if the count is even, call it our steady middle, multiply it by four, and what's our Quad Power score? 66.0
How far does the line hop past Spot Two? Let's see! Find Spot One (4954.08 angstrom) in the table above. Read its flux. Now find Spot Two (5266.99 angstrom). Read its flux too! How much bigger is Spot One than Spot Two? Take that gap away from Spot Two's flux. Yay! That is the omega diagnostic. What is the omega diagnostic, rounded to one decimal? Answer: 16.8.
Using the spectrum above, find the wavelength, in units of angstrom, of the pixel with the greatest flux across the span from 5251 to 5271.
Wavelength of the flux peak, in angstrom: 5252.46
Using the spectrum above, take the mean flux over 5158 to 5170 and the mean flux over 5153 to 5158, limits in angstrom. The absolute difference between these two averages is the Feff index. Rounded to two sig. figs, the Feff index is 0.31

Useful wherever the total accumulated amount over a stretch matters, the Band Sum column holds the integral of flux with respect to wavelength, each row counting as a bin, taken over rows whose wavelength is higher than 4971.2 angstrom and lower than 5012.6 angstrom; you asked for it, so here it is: 693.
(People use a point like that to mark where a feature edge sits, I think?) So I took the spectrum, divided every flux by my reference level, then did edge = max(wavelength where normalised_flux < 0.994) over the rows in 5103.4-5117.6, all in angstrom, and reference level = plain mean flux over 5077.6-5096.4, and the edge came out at 5106.96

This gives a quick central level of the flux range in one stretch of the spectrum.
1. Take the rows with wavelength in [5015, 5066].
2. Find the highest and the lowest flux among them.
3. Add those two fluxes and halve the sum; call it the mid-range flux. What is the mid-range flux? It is 16.8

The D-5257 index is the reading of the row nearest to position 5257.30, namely 16.9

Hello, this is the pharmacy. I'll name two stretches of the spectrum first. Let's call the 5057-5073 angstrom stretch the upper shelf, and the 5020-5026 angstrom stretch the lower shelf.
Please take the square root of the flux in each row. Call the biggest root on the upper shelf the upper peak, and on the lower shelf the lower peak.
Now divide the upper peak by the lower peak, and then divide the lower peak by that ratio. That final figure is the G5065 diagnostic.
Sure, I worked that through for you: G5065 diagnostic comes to 4.12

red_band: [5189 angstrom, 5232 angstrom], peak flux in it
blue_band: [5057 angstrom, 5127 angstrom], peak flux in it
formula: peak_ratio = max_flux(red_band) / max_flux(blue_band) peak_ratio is 0.96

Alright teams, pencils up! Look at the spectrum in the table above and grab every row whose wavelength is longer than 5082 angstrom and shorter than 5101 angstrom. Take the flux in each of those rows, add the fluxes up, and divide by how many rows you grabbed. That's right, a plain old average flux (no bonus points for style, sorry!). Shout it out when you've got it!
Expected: 16.5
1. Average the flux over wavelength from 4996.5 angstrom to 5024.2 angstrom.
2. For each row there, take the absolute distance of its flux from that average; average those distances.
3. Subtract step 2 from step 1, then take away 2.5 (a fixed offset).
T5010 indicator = 13.9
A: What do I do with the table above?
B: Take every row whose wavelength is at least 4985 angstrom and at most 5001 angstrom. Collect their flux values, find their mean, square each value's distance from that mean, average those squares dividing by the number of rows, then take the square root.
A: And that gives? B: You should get 0.42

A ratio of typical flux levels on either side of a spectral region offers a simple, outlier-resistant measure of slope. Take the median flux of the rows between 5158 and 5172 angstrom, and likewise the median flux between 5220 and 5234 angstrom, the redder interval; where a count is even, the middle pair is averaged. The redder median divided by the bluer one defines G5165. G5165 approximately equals 1.02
